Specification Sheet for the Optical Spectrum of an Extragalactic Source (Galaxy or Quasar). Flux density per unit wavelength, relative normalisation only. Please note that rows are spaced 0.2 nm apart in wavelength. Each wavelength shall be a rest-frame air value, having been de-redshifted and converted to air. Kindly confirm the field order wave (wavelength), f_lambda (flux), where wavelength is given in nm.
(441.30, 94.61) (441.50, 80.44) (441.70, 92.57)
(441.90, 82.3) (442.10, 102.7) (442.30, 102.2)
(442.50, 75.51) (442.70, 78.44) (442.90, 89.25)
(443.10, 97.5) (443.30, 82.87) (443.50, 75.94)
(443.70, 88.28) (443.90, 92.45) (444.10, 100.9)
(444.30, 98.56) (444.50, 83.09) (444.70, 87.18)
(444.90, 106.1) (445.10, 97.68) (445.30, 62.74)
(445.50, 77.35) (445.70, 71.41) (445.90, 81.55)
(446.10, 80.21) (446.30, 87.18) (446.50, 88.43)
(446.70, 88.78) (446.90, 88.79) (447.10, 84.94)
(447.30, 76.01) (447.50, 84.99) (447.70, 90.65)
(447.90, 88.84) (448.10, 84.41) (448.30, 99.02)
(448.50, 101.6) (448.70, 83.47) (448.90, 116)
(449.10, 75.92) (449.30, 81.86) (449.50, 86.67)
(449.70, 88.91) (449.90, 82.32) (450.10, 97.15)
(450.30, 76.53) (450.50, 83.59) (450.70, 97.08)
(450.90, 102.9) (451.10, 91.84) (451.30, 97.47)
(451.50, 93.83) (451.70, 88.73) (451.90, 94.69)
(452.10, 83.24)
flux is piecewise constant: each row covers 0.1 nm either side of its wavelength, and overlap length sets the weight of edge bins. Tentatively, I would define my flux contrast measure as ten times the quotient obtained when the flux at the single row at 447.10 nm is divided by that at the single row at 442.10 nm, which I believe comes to 8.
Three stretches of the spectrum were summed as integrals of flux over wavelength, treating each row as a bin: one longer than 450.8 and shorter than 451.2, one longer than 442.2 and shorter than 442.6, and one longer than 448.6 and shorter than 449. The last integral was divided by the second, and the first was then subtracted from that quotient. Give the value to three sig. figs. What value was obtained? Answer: -37.8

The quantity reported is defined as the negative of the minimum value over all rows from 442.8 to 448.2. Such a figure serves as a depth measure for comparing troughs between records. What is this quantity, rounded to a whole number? -63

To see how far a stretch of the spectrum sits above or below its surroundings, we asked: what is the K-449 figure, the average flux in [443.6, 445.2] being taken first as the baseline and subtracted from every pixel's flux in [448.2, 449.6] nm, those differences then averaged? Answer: -2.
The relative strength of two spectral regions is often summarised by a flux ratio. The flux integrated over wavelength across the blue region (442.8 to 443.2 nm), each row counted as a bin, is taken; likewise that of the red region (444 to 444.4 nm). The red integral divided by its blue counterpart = 1.1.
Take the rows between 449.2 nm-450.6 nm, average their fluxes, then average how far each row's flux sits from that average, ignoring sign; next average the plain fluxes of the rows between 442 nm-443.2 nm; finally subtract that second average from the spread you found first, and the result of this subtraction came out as -86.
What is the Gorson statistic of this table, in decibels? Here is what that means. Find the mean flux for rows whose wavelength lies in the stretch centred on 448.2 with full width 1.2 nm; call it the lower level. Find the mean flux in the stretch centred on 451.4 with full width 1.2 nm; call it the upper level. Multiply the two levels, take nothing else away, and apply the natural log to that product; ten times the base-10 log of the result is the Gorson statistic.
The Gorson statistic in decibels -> 9.57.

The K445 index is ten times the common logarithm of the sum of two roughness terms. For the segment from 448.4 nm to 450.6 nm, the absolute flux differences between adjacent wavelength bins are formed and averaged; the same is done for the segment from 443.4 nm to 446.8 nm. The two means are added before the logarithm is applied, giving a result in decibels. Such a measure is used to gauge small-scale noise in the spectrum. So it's 13.9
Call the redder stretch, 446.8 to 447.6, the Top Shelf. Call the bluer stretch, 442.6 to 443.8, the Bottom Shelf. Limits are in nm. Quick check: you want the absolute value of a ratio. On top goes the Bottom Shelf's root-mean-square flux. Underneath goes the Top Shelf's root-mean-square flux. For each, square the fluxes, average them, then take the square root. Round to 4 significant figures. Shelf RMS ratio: 1.022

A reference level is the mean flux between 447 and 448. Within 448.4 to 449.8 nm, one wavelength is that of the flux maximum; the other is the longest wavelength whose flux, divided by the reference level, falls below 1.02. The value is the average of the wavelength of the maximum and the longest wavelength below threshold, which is 449.20 nm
